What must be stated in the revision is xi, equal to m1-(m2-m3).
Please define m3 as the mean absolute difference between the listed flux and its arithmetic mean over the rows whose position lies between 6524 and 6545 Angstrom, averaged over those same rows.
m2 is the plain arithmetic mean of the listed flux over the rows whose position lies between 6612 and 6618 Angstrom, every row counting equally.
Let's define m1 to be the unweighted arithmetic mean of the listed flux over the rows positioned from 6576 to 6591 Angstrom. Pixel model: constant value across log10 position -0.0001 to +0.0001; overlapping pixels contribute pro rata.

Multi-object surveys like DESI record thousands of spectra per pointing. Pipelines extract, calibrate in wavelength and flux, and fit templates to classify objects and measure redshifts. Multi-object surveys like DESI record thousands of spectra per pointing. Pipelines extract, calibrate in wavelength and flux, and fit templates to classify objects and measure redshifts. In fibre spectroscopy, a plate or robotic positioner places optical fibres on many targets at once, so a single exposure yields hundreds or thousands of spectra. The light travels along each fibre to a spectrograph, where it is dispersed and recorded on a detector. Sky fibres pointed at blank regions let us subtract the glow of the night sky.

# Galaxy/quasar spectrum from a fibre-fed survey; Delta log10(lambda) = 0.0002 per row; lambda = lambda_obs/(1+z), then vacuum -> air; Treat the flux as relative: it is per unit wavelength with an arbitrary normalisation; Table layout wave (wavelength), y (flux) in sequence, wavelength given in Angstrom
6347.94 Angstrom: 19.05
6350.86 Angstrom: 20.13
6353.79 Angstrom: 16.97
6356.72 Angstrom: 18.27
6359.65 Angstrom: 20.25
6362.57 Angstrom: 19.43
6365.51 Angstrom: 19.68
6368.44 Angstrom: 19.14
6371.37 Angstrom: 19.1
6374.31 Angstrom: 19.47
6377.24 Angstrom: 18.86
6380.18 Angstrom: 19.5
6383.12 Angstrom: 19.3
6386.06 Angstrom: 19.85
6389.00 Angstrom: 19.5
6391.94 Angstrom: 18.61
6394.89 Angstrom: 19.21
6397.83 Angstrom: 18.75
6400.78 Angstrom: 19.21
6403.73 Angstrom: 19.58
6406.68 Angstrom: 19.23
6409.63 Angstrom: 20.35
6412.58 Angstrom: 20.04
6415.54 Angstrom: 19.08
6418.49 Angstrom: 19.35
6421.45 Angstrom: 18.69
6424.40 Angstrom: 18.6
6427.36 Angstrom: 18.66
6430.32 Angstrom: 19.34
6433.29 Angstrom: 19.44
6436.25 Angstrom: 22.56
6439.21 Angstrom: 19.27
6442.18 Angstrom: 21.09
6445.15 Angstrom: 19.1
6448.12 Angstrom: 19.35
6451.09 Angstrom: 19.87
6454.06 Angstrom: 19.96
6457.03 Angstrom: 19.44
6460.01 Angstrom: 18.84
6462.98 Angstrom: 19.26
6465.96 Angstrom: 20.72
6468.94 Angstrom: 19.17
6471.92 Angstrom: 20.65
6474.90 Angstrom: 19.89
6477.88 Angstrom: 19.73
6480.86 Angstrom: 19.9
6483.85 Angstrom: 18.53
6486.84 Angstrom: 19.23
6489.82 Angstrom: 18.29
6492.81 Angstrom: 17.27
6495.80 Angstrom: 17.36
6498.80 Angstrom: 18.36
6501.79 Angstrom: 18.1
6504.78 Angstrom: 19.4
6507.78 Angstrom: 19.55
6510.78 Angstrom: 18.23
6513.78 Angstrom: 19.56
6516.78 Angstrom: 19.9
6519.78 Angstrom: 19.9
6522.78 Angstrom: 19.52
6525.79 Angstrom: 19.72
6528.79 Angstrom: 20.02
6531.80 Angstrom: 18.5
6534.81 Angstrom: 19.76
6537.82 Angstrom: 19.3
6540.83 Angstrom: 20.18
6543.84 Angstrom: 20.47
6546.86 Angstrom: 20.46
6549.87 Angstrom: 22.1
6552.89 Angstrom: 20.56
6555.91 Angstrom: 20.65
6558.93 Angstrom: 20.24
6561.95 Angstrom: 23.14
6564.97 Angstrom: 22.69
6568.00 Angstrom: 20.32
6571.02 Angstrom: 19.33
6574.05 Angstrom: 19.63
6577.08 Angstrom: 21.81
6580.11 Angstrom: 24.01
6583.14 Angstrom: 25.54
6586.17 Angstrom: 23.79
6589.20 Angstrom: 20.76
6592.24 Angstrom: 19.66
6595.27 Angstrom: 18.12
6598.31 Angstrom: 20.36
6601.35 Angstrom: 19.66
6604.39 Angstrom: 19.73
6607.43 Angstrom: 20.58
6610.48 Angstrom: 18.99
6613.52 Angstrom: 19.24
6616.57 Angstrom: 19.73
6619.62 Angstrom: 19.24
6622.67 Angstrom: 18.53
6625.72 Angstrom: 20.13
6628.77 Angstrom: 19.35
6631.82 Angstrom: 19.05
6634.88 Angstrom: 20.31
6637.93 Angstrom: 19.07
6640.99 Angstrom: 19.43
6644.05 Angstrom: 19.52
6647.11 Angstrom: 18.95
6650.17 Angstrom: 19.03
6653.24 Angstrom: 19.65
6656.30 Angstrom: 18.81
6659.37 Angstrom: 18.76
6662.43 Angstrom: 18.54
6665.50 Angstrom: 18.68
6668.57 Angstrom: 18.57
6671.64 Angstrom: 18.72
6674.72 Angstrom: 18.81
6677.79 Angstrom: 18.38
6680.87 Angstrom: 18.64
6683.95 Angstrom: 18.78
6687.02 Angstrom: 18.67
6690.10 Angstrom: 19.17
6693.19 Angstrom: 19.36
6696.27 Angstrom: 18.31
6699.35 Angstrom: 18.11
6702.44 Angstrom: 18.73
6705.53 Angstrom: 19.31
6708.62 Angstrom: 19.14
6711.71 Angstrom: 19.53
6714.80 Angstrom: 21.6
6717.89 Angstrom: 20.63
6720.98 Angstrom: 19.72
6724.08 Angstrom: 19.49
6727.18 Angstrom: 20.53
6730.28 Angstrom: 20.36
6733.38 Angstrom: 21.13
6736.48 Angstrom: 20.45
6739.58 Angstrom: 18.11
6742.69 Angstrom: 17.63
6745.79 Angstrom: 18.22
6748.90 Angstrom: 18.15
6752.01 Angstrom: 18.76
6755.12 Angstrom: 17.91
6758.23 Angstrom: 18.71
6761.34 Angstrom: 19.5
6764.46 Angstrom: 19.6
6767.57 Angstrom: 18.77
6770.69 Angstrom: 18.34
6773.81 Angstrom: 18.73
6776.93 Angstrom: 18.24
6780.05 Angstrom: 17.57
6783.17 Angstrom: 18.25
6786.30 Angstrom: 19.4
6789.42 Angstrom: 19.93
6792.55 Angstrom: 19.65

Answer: 4.2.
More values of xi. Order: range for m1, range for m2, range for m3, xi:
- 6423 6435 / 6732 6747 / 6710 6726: 0.6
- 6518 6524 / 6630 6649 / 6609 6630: 0.7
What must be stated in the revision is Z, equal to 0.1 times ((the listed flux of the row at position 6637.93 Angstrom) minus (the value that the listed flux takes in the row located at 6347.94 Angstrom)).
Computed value 0.002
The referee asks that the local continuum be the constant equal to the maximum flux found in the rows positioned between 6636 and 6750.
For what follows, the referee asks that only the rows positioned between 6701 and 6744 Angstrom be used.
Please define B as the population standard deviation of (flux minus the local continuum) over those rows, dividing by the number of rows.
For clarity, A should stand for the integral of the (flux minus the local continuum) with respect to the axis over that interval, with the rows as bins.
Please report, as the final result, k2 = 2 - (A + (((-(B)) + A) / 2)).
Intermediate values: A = -79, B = 1.08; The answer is 122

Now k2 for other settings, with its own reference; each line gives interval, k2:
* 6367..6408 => 148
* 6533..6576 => 65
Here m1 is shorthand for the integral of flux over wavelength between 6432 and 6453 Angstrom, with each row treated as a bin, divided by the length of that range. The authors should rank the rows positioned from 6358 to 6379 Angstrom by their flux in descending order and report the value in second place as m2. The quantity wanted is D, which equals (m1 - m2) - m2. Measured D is -19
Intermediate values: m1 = 20.1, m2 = 19.68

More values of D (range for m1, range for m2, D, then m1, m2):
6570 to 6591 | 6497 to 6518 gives -17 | 22.2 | 19.56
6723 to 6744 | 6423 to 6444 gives -22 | 19.7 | 21.09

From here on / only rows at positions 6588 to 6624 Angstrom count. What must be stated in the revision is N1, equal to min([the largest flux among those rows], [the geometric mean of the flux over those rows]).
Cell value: 19.5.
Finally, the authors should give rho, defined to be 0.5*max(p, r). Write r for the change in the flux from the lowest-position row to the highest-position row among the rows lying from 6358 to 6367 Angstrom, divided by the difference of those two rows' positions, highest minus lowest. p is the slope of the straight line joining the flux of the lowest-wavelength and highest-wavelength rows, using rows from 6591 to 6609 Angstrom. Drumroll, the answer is 0.03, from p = 0.06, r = -0.10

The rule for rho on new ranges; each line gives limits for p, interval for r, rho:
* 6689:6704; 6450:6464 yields -0.02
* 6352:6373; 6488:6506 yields 0.06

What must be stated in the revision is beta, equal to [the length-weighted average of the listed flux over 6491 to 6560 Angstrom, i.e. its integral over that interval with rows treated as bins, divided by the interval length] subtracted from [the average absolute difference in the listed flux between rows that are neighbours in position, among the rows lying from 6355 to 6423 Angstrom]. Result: -18.9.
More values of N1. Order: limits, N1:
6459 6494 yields 19.3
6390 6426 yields 19.2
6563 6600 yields 21.2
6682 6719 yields 19.3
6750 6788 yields 18.6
